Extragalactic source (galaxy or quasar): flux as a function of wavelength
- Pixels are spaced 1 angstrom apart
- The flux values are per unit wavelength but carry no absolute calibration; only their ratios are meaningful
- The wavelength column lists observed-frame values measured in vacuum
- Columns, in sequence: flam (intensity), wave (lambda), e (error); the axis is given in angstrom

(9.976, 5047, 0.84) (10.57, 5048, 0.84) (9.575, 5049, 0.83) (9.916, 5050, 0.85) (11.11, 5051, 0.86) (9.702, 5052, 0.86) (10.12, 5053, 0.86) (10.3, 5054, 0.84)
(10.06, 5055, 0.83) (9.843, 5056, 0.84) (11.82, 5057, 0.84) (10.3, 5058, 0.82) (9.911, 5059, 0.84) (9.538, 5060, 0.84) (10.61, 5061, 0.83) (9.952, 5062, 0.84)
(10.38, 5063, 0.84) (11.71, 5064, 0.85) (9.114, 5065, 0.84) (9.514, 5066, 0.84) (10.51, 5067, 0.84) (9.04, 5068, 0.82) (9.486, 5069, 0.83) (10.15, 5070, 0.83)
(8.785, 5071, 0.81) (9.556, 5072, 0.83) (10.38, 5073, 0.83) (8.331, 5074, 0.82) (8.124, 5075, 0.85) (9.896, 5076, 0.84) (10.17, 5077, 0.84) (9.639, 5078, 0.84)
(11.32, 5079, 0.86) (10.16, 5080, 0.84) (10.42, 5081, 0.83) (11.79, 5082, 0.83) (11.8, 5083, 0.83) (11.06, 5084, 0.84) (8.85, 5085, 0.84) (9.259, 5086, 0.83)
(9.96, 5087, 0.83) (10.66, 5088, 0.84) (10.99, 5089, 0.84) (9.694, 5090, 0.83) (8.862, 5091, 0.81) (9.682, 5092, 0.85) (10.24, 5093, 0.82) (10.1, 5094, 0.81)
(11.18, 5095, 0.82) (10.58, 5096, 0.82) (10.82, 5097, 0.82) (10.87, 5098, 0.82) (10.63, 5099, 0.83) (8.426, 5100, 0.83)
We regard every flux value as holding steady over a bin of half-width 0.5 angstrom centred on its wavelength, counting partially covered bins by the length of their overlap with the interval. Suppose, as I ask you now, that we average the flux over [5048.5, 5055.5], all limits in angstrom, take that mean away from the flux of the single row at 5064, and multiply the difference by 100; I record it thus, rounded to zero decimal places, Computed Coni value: 160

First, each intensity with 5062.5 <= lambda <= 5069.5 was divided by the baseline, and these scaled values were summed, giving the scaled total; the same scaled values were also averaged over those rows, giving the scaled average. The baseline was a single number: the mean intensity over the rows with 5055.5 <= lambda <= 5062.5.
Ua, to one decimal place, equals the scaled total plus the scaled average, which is 7.8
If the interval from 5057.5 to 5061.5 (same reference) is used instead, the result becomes 4.9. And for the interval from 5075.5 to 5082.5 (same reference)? 8.2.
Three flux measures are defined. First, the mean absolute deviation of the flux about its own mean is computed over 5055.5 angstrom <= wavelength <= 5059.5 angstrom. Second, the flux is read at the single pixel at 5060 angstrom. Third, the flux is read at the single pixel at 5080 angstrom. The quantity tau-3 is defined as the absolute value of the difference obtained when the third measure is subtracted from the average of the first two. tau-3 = 5.05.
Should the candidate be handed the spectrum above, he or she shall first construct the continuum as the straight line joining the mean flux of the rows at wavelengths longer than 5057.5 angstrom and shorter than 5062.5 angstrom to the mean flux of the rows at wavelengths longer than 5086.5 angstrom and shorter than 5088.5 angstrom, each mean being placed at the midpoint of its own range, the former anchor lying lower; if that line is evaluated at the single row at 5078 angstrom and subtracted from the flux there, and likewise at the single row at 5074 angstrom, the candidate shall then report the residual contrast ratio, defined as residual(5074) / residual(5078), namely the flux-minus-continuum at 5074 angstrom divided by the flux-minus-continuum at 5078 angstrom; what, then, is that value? 3.2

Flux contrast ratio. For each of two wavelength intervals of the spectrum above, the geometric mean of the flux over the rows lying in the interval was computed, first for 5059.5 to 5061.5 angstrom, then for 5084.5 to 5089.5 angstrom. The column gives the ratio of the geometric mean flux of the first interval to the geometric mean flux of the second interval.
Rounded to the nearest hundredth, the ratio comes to 1.02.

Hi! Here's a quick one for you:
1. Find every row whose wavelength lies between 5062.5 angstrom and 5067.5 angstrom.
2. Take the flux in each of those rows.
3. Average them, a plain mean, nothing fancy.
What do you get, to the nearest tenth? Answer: 10.2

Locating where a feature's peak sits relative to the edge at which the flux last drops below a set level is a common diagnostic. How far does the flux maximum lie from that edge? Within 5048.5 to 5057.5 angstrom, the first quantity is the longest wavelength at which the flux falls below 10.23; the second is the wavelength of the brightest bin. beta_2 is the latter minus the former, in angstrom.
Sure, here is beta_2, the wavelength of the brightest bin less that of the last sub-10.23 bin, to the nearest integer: 1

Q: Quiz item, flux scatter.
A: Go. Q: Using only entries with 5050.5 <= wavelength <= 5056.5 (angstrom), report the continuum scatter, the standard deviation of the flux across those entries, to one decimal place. 0.5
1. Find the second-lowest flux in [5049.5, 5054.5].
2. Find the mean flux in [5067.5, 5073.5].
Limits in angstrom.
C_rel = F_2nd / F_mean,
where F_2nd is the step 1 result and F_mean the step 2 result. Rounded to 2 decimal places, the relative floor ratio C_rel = 1.04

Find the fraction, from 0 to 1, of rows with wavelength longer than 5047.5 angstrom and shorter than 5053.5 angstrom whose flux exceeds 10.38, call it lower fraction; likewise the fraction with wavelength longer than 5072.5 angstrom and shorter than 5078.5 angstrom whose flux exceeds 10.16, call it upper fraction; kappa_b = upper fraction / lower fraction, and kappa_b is 1.00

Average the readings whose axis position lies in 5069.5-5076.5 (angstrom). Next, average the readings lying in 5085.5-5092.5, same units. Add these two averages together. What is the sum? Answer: 19.2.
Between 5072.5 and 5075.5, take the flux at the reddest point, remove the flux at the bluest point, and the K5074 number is -2.3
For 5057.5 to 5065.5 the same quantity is -1.2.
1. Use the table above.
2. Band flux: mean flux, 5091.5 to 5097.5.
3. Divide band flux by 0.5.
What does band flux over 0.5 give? 20.9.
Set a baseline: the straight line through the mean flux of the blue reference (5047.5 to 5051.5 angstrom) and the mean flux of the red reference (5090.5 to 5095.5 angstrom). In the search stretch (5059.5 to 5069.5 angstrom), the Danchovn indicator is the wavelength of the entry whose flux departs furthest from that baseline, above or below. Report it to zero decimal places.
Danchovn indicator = 5064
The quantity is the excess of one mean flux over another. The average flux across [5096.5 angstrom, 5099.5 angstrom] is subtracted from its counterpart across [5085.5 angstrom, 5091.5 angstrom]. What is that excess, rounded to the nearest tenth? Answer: -0.9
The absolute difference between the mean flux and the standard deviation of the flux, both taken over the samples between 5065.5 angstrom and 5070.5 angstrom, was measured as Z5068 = 9.2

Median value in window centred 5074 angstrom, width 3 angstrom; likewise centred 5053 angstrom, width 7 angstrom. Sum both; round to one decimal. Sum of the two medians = 18.4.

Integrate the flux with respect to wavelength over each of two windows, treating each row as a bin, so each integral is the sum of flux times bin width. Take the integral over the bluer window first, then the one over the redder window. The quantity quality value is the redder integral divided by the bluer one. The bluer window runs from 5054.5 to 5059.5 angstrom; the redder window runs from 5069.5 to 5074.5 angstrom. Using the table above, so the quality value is 0.91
